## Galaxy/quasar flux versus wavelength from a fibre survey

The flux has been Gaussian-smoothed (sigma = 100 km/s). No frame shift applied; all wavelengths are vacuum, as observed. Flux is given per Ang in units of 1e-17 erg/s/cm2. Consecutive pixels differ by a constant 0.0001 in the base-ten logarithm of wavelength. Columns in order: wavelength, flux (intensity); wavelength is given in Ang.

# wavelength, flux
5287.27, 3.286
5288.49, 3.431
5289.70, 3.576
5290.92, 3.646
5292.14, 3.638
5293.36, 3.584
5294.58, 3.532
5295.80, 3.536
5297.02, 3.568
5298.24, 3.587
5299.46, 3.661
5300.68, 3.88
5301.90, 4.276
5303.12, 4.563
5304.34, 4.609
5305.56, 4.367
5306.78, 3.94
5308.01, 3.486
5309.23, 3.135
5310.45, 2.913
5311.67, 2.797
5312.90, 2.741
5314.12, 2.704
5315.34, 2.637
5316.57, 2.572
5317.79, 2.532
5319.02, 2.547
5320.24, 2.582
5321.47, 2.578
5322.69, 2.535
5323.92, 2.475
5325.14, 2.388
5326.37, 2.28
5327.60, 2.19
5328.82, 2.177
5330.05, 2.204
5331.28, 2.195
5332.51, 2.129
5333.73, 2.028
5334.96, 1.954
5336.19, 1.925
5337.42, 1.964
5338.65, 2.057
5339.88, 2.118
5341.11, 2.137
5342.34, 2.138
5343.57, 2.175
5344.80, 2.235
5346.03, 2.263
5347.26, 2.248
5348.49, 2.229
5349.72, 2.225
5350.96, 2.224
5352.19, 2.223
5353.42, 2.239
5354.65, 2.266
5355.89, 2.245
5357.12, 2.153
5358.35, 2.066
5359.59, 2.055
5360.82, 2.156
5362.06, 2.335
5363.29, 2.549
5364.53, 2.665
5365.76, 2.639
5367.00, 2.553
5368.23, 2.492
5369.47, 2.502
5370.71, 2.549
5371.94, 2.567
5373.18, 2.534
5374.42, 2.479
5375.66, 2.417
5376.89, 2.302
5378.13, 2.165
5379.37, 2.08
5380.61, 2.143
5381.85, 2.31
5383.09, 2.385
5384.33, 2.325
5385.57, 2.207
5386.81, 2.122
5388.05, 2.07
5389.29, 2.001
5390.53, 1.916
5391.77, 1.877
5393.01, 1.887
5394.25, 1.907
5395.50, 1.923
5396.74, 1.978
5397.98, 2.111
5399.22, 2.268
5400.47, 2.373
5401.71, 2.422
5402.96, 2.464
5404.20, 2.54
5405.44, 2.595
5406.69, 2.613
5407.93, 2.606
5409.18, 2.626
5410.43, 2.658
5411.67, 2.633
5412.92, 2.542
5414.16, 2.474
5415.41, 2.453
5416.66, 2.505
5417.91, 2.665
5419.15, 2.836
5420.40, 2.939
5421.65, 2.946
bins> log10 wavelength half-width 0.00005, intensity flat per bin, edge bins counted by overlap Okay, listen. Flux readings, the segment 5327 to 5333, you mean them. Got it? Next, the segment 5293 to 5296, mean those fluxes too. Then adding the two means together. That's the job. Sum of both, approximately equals 5.73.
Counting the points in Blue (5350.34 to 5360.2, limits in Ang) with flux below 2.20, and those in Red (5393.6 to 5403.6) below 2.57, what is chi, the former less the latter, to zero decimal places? -5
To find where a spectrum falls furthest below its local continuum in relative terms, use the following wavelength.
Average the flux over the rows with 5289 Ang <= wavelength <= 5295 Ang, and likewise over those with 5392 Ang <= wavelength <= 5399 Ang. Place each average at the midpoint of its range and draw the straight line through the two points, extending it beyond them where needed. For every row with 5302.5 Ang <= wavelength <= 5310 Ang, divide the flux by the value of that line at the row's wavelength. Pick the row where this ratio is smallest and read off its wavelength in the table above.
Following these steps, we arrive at 5309.23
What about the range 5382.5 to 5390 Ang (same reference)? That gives 5389.29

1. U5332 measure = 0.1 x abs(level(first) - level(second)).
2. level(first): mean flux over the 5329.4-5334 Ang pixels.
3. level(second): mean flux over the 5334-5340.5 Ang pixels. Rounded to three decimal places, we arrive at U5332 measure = 0.014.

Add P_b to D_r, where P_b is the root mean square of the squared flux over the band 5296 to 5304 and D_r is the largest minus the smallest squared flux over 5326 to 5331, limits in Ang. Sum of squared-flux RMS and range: 16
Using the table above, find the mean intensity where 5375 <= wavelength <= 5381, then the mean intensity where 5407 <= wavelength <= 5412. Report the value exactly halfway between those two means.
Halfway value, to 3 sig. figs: 2.43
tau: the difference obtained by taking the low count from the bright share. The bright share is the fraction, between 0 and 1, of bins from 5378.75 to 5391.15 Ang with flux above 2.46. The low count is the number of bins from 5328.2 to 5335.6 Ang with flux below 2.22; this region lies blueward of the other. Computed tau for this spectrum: -6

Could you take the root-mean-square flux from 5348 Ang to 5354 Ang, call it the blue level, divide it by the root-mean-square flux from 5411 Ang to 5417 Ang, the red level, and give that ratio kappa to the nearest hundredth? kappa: 0.88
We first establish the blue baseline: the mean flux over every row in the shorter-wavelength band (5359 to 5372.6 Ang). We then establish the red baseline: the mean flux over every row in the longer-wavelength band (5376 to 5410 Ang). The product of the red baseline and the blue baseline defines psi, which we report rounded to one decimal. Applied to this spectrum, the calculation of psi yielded 5.5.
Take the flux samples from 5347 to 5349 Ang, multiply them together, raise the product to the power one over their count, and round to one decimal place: 2.2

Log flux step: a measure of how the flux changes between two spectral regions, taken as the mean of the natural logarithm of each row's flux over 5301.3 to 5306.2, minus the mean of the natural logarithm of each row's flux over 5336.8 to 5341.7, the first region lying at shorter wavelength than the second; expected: 0.77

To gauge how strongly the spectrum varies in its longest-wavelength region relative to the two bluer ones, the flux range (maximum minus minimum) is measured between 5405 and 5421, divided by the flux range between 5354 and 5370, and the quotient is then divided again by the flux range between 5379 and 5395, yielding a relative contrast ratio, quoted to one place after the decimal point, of 1.6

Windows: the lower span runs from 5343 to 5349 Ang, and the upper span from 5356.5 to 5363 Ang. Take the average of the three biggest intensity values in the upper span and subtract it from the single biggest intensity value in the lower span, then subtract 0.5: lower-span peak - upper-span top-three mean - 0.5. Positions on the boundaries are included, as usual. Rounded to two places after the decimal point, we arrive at -0.45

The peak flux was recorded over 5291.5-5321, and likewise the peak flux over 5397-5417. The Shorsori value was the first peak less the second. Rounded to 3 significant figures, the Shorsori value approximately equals 1.95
